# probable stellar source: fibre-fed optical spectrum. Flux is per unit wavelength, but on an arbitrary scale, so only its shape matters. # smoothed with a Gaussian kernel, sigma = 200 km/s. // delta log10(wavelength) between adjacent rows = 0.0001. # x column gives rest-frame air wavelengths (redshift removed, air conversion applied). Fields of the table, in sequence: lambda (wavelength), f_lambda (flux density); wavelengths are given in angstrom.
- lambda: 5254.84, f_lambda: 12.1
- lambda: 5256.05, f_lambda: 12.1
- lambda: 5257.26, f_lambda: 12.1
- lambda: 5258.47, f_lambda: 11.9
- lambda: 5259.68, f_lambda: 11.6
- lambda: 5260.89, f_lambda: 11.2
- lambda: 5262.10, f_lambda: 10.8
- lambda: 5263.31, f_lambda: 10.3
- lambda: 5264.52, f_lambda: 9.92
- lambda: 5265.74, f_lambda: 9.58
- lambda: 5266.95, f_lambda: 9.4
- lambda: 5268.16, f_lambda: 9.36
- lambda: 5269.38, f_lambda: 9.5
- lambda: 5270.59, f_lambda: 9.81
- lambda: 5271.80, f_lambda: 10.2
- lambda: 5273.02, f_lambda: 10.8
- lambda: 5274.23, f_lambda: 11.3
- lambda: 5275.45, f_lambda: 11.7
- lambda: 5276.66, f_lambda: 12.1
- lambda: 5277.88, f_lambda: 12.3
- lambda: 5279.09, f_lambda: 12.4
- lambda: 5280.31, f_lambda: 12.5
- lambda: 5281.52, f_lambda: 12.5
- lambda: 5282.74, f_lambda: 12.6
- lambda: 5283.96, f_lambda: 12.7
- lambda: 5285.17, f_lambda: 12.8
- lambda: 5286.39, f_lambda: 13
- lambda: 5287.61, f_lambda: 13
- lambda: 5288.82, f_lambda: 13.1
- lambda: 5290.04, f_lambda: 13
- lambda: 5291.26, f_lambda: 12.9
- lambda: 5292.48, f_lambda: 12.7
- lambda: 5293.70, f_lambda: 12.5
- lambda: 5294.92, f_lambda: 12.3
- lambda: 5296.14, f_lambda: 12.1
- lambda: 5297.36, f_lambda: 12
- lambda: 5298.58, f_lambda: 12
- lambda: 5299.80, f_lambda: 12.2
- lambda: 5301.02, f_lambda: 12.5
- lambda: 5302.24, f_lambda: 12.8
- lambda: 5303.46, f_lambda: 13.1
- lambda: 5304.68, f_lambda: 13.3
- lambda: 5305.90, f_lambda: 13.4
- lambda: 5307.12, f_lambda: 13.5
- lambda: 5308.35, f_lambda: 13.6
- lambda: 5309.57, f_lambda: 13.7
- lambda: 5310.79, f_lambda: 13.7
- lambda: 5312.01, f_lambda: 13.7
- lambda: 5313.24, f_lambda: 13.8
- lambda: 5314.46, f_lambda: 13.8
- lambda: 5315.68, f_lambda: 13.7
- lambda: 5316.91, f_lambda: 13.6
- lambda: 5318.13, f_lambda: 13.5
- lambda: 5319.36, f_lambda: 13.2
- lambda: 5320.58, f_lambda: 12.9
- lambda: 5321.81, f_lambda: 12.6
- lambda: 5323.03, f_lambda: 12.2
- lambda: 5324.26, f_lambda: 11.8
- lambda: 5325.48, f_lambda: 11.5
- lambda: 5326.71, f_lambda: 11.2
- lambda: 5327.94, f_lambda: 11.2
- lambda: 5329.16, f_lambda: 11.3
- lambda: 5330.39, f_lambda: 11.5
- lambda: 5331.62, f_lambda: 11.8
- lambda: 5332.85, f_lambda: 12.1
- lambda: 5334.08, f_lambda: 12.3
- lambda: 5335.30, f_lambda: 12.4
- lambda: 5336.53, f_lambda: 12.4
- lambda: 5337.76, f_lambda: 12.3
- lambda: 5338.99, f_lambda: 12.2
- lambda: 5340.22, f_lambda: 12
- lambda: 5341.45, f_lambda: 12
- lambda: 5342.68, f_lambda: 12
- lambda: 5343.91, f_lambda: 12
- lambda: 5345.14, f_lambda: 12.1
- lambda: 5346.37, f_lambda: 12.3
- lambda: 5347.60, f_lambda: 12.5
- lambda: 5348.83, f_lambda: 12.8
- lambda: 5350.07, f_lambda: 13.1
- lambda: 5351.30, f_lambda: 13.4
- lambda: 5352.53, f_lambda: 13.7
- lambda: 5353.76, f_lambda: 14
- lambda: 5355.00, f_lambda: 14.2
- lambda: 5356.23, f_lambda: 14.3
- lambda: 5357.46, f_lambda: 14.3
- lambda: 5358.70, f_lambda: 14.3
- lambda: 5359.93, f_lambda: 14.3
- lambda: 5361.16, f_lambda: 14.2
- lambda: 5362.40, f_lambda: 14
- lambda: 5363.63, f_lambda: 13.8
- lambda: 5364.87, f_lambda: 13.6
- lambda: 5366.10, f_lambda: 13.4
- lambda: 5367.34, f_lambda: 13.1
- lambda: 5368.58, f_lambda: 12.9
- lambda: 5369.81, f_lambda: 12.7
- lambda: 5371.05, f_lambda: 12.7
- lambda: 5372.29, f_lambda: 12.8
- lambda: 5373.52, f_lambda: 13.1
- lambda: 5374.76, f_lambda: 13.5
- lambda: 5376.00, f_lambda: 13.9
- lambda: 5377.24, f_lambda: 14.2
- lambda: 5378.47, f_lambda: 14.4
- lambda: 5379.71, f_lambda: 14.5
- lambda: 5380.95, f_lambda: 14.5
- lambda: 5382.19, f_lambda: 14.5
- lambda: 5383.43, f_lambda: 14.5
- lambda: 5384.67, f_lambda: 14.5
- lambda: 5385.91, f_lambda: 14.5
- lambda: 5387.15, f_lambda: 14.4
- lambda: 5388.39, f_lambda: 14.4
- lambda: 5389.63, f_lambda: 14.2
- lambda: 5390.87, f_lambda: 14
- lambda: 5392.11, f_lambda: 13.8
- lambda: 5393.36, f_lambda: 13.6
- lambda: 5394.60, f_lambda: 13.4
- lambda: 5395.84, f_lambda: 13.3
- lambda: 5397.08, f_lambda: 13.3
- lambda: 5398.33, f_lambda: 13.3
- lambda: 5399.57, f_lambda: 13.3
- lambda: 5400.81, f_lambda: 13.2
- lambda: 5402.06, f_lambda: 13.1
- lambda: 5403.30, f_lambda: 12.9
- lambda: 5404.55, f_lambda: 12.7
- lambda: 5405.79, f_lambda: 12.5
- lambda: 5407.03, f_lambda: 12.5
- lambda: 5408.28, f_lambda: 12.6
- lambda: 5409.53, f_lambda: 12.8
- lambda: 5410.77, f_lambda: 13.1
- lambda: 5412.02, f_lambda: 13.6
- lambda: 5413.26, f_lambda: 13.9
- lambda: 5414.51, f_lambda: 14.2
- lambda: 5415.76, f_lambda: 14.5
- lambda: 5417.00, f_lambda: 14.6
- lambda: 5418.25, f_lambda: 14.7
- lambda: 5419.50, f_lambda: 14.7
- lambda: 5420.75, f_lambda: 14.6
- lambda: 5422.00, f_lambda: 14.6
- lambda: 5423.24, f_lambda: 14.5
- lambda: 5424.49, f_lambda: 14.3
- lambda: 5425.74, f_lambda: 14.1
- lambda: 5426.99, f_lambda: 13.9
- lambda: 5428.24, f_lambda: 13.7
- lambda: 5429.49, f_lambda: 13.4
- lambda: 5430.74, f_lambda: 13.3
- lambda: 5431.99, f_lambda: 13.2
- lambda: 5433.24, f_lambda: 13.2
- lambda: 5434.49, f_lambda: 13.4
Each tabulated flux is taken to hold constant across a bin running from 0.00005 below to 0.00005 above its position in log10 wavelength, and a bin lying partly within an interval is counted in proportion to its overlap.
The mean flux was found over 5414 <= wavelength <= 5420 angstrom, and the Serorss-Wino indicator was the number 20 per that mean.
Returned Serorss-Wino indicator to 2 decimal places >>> 1.38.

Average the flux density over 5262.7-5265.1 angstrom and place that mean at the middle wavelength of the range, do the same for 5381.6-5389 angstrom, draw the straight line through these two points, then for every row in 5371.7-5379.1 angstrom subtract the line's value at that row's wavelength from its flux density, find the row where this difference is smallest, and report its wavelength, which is 5372.29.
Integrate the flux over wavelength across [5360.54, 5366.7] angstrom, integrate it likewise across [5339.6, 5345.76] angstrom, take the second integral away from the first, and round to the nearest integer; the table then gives 11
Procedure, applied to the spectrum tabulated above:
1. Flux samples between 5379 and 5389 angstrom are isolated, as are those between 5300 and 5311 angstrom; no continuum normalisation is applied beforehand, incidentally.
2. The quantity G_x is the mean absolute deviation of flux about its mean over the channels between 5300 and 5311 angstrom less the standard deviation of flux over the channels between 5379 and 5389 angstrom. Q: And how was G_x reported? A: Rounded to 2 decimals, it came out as 0.28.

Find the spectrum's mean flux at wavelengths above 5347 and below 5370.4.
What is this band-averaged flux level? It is 13.6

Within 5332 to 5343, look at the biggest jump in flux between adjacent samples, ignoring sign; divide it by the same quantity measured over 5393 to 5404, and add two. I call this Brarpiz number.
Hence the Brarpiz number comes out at 3.00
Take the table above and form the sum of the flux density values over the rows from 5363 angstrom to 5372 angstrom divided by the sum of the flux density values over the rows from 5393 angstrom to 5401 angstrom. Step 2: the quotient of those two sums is 0.99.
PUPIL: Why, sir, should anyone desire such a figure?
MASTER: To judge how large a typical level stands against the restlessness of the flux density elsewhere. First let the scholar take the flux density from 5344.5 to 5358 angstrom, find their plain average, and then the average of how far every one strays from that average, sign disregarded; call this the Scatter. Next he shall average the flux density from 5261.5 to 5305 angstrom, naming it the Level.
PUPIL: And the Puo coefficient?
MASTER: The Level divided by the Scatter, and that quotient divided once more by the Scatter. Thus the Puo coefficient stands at 24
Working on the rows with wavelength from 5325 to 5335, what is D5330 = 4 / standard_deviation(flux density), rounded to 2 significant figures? 10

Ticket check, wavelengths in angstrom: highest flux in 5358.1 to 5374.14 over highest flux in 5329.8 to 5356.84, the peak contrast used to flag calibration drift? 1.00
